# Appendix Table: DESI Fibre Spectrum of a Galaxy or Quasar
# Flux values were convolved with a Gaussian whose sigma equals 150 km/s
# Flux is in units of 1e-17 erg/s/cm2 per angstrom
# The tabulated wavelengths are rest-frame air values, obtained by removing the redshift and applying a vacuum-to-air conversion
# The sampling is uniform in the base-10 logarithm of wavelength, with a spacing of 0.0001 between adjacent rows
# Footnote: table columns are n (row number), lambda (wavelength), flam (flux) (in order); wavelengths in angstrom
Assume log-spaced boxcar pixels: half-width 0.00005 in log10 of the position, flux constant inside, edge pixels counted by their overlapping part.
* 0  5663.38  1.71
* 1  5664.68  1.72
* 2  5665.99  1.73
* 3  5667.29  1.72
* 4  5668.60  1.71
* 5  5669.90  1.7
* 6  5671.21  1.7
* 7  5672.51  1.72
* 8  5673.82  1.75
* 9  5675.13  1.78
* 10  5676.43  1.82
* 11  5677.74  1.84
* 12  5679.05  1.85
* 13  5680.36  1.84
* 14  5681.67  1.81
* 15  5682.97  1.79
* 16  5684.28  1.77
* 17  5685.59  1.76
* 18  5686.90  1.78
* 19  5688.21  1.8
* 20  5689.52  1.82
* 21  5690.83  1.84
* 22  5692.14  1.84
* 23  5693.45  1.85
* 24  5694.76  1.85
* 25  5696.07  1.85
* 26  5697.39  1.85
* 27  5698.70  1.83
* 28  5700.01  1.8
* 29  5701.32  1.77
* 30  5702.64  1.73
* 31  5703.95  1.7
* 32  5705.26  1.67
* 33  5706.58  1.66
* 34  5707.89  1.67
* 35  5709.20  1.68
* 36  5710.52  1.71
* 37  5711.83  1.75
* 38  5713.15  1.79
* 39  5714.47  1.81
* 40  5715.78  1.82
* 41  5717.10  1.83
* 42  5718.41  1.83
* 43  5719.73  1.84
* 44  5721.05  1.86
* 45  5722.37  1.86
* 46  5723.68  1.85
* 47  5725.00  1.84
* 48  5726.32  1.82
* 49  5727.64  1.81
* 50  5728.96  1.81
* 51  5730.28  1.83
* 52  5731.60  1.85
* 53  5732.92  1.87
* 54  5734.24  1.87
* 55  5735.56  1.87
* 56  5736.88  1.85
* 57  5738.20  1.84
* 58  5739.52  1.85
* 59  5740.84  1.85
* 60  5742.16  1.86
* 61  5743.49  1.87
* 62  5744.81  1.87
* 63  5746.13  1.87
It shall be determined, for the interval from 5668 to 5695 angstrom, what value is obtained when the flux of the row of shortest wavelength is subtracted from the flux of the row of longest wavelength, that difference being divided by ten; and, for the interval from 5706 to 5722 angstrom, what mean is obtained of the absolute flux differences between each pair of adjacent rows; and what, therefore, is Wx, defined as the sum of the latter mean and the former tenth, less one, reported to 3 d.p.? -0.968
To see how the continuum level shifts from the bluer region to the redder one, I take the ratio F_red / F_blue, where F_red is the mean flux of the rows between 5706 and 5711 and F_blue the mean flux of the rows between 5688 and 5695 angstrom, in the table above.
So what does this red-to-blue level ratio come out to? 0.92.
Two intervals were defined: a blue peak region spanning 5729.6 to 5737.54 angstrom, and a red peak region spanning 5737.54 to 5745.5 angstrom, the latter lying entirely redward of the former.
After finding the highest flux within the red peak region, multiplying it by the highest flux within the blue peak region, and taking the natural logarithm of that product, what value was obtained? 1.25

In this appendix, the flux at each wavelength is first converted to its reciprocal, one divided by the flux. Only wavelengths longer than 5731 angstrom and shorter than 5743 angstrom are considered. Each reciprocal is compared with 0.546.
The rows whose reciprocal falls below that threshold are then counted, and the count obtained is 9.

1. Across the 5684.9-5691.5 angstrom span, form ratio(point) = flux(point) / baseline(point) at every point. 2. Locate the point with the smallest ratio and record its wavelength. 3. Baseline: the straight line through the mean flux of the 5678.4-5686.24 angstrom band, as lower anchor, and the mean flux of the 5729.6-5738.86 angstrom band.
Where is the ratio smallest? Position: 5685.59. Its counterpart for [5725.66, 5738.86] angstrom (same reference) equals 5728.96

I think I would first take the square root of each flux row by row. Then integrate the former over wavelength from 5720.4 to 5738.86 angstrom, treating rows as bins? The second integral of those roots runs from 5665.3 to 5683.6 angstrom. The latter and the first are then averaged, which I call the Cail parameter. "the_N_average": 24.7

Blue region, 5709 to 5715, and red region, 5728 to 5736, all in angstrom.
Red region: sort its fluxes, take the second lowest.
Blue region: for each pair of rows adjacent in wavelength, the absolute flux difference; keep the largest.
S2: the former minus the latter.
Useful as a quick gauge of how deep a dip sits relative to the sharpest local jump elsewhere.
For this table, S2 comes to 1.79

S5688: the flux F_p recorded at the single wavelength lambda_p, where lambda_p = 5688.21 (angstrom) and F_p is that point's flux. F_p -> 1.8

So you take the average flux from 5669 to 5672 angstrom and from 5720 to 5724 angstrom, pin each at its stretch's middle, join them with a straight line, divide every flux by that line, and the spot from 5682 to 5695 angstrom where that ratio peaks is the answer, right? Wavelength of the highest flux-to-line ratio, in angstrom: 5693.45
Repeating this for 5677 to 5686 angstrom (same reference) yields 5679.05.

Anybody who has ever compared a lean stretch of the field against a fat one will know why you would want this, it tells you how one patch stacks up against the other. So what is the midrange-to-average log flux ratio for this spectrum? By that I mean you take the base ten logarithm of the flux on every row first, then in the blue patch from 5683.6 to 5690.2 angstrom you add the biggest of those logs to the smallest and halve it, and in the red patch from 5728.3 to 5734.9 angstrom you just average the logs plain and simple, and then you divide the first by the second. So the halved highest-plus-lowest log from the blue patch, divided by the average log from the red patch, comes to 0.95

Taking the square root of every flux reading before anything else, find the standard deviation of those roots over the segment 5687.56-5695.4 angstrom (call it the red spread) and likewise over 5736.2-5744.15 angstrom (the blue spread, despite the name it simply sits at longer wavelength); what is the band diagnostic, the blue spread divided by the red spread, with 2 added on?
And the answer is 2.5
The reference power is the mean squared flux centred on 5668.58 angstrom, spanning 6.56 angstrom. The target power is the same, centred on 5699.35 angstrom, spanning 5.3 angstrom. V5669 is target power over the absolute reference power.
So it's 1.12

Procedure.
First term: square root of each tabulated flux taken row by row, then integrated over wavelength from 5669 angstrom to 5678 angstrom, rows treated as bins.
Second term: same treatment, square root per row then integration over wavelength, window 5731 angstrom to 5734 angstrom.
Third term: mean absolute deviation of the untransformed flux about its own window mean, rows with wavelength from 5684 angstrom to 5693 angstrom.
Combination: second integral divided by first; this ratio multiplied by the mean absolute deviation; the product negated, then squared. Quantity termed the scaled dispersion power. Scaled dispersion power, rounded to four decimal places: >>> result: 0.0001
